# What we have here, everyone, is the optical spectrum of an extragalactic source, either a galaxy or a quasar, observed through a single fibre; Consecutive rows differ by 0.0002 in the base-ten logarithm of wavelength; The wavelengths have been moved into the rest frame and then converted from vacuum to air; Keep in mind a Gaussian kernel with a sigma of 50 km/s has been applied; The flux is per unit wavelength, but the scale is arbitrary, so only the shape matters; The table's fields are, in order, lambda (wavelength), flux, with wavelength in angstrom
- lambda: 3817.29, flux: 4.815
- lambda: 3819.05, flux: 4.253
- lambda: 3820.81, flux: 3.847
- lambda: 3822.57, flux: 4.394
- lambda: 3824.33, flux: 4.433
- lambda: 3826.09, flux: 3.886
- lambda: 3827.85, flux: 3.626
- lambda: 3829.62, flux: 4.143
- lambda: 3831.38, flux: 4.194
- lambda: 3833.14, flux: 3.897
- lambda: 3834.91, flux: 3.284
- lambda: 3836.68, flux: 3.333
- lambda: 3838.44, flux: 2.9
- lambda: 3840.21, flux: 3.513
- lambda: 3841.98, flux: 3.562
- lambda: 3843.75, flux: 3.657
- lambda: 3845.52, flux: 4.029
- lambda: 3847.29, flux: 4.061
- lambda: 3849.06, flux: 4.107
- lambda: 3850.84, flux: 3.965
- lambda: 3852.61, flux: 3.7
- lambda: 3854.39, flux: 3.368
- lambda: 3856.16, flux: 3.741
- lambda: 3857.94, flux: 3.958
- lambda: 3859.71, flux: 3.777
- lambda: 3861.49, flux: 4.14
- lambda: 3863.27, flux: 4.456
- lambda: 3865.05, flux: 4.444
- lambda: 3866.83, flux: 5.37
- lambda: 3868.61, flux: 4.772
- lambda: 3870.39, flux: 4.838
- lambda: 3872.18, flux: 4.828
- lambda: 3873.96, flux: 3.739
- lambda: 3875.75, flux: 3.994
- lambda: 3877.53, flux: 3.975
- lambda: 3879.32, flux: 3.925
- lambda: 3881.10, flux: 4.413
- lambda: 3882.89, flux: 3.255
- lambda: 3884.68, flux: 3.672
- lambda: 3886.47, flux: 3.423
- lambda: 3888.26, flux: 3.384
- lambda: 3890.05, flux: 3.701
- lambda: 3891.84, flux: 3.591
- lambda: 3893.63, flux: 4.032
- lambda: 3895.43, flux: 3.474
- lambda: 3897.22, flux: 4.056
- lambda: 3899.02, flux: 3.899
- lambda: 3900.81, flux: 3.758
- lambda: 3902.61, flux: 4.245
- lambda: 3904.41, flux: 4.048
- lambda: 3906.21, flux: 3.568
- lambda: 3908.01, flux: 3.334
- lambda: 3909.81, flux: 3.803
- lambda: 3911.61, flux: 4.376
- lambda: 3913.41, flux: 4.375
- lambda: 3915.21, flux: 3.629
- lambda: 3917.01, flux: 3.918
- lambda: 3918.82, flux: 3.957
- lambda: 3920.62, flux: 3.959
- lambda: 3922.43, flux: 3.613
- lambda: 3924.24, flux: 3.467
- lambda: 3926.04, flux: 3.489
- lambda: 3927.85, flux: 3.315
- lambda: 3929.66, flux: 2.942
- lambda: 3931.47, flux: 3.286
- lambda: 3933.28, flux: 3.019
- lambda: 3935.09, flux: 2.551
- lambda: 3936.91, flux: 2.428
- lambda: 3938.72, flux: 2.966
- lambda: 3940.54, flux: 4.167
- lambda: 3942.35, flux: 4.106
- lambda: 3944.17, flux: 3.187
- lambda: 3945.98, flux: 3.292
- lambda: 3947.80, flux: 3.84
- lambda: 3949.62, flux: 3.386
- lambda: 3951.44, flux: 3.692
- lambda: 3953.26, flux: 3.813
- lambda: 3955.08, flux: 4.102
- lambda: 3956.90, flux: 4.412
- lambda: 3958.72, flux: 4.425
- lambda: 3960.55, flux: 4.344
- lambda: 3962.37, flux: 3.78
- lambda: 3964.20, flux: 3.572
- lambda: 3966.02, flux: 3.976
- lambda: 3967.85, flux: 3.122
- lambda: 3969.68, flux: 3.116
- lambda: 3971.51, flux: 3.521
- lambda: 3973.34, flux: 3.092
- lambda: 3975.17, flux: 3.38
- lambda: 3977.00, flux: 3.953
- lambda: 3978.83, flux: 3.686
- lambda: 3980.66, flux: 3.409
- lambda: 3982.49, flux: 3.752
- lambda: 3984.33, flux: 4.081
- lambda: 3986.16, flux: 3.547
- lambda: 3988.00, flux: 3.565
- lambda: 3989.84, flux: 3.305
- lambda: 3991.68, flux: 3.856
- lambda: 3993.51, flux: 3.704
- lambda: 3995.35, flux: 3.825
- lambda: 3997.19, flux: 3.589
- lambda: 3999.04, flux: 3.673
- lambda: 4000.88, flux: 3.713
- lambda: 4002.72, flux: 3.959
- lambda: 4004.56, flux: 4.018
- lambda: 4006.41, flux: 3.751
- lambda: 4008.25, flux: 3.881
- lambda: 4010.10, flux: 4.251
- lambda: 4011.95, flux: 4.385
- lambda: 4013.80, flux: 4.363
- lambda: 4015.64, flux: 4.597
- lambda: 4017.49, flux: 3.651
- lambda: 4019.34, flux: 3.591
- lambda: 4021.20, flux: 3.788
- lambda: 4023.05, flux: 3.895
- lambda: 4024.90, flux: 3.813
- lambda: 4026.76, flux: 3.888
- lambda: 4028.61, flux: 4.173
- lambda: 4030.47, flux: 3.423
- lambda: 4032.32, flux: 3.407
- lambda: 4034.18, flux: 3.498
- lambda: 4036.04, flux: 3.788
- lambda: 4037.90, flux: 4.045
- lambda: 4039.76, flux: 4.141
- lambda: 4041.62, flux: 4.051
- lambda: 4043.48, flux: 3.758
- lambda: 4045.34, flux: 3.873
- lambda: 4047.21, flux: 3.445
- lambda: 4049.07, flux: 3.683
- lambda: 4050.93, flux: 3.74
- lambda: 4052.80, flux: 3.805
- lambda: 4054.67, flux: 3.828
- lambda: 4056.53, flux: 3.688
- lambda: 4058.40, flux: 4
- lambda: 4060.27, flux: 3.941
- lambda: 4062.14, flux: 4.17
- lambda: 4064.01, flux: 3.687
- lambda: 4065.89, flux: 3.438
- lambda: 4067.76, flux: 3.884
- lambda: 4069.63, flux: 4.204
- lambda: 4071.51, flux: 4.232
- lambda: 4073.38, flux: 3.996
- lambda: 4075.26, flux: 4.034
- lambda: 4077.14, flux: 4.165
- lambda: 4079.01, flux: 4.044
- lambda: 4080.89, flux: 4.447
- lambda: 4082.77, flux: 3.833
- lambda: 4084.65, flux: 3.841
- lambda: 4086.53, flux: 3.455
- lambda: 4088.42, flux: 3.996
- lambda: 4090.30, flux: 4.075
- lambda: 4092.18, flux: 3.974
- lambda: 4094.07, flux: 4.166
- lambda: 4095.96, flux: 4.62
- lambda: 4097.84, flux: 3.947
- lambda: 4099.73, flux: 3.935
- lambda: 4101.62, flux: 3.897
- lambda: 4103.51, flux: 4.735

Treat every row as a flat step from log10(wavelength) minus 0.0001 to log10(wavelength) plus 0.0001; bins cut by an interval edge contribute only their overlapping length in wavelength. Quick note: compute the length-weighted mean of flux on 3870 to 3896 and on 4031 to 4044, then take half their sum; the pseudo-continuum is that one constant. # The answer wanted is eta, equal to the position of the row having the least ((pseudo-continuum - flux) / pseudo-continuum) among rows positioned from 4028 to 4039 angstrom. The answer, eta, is 4028.61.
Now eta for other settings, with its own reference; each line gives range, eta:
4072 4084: 4080.89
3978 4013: 4011.95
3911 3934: 3911.61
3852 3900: 3866.83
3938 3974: 3958.72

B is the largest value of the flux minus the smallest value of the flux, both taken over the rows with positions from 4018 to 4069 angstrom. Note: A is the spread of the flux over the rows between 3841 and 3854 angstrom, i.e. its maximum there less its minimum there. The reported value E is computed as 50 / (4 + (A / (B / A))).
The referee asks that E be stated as 11.4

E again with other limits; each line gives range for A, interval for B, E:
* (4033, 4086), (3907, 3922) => 10.0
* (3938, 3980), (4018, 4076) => 7.6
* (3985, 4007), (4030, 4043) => 10.7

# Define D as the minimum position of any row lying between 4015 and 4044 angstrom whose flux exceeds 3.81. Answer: 4015.64 angstrom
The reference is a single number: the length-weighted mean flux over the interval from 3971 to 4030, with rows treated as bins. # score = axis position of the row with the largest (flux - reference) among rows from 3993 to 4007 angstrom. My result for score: 4004.56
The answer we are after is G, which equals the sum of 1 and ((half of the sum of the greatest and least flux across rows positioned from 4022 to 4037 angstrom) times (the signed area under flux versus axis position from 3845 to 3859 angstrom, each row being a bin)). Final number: 206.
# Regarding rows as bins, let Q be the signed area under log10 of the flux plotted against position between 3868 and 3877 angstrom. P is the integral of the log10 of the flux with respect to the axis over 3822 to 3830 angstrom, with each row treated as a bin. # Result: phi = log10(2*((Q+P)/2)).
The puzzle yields 1.03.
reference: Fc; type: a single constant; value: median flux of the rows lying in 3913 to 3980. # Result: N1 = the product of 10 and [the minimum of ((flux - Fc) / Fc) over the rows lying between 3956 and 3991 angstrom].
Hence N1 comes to -1.4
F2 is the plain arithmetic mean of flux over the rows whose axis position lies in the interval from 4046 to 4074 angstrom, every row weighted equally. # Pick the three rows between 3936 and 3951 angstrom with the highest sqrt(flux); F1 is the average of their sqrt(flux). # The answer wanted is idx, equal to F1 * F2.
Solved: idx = 7.7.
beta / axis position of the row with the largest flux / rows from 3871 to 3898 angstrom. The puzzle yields 3872.18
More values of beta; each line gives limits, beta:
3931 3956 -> 3940.54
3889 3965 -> 3958.72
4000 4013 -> 4011.95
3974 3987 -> 3984.33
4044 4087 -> 4080.89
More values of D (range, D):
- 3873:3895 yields 3875.75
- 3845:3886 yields 3845.52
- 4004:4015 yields 4004.56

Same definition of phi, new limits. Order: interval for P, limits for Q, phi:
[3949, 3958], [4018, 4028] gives 1.05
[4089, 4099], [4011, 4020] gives 1.07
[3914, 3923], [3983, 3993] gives 1.04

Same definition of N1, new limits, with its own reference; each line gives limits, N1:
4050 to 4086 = -0.5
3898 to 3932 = -1.9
